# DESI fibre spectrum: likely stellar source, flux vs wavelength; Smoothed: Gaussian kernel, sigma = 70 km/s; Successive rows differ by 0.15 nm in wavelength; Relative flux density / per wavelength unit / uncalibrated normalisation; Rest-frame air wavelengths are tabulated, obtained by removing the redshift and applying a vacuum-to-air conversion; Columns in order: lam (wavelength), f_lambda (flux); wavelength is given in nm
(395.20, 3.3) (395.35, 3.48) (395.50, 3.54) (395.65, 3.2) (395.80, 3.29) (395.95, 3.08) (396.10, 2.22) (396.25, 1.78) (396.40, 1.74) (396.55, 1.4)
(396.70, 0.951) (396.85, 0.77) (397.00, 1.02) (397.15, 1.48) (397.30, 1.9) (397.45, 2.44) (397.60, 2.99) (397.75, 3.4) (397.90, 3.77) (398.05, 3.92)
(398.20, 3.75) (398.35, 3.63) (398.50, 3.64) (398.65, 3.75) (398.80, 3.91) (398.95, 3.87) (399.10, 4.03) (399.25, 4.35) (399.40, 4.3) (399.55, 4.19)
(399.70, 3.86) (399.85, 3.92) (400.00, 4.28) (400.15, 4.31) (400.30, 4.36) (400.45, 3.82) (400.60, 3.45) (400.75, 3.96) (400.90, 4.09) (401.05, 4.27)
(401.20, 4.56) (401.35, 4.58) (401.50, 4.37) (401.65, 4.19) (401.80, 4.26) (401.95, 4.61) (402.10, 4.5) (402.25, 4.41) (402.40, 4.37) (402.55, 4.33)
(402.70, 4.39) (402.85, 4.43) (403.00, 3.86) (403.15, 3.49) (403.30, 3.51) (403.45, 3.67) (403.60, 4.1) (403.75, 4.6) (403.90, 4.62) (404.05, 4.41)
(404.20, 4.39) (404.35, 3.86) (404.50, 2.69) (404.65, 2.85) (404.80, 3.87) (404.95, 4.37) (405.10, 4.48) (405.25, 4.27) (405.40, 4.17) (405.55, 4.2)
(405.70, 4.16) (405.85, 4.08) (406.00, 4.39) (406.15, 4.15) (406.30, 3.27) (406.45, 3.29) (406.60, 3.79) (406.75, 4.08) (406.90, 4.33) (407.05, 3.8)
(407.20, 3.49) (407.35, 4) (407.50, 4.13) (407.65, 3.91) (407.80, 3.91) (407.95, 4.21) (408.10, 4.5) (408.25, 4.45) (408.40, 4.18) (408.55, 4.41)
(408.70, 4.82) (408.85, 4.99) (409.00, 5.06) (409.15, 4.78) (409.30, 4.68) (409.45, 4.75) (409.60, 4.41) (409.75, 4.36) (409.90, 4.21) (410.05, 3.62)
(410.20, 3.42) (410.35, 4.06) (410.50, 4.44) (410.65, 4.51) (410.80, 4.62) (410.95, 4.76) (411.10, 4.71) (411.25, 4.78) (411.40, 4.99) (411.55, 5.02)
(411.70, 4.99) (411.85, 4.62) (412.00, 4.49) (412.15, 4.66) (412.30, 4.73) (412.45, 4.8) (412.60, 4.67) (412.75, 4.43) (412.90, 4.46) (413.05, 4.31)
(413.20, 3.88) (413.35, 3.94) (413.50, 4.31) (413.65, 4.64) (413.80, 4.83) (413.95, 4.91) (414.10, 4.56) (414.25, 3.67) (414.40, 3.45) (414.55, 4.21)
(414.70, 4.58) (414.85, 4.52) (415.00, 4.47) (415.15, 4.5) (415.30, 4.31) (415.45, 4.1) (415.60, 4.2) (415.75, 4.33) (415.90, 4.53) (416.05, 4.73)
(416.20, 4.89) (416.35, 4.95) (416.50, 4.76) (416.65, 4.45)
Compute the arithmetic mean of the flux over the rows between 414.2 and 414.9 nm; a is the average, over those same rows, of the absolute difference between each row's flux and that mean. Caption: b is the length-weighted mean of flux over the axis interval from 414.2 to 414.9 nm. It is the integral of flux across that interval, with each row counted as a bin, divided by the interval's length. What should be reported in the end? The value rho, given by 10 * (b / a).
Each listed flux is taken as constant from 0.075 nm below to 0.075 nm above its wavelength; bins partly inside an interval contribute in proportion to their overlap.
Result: 97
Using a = 0.42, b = 4.1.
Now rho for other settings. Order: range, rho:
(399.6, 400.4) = 202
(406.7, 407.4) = 167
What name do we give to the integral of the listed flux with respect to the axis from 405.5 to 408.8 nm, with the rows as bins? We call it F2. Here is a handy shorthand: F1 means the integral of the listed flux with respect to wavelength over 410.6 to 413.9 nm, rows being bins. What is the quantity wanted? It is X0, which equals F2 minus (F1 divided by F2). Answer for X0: 12.3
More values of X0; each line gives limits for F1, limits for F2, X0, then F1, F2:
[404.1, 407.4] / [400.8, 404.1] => 13.1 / 12.9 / 14.0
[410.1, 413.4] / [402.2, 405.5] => 12.3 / 14.9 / 13.4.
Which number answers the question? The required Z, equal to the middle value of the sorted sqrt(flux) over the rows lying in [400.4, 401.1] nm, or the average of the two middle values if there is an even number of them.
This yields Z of 1.99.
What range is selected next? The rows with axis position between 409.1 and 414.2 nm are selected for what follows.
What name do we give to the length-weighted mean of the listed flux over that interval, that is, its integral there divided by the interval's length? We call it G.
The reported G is 4.50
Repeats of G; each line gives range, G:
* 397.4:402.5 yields 4.01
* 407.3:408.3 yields 4.16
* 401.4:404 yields 4.22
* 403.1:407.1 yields 3.96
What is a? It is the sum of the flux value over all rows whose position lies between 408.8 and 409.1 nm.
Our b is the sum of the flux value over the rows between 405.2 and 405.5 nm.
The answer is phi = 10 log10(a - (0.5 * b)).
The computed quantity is 7.7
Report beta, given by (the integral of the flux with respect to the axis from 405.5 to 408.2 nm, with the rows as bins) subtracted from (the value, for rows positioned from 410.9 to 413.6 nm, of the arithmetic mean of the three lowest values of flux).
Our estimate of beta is -6.7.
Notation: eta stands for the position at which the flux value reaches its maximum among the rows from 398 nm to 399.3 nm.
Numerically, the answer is 399.25 nm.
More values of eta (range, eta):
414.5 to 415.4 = 414.70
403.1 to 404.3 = 403.90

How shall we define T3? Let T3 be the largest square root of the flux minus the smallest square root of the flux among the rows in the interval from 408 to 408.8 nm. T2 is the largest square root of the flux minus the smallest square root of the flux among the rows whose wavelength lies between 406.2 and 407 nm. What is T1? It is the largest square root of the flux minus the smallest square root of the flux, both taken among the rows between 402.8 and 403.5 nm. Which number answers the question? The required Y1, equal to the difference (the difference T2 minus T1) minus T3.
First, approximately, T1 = 0.24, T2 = 0.27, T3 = 0.15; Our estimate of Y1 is -0.1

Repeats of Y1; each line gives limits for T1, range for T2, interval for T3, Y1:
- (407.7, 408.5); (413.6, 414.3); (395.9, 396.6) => -0.4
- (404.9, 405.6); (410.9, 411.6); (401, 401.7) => -0.1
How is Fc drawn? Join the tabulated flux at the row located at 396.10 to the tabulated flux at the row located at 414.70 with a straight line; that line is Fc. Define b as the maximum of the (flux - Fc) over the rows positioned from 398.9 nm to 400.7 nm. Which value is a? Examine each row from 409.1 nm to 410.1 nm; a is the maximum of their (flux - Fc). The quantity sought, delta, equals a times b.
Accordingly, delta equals 1.6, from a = 0.90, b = 1.73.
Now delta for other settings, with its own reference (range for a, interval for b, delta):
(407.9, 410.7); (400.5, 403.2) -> 2.0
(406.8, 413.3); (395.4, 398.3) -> 1.7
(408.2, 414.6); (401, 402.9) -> 2.0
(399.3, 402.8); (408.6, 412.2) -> 2.0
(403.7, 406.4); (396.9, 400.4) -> 2.4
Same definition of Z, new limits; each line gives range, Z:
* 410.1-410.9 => 2.11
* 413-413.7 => 2.08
